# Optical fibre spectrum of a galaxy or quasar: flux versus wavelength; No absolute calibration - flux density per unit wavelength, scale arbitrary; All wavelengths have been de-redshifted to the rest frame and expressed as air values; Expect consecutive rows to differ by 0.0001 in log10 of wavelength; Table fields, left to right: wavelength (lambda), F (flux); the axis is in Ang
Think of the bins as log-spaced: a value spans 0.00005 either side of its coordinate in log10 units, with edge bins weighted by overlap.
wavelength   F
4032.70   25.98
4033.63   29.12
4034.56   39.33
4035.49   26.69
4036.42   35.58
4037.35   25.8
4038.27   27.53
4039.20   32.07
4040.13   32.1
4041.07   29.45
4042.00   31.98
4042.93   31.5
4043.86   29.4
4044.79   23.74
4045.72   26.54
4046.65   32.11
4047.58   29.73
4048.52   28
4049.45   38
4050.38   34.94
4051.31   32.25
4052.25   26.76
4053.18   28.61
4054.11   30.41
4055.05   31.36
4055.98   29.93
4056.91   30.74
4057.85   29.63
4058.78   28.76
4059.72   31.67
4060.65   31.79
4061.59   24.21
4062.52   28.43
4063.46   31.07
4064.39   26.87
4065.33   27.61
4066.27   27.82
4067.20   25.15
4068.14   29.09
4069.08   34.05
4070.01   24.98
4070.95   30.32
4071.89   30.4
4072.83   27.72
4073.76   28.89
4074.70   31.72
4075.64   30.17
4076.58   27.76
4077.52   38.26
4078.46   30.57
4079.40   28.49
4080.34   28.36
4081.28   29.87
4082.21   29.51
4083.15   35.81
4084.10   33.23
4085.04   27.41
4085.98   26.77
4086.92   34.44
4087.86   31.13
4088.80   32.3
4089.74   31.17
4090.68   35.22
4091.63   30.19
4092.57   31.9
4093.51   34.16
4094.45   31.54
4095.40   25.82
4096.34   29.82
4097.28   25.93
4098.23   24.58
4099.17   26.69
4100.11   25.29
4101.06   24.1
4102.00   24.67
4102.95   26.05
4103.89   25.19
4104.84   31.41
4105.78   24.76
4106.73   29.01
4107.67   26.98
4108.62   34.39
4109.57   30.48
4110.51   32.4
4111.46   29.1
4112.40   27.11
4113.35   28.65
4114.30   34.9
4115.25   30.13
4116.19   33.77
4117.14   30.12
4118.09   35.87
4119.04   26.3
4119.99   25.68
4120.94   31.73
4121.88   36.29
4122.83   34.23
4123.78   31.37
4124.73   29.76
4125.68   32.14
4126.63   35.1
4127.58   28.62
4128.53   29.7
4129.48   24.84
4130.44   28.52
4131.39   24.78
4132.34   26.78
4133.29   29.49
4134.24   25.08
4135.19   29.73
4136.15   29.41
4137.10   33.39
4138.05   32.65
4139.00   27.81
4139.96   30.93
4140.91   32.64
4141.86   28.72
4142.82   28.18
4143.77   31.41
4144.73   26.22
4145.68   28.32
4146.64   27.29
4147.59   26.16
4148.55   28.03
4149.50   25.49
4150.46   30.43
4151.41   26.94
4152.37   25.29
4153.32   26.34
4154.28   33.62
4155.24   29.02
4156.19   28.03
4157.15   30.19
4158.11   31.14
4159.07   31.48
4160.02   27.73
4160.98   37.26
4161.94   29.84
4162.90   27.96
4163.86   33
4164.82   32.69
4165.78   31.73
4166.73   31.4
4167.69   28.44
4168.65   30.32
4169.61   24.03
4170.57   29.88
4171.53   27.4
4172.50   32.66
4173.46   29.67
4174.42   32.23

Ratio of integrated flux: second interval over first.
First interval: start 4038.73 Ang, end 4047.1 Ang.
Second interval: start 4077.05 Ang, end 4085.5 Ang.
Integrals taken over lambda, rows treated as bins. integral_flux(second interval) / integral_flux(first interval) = 1.06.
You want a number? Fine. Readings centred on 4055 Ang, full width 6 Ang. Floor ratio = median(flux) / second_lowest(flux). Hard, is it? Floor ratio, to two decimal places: 1.05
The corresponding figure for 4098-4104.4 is 1.02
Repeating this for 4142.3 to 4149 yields 1.07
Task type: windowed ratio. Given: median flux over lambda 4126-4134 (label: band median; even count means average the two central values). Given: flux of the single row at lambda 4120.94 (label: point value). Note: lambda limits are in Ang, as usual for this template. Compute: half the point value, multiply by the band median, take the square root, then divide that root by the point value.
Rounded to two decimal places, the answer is 0.67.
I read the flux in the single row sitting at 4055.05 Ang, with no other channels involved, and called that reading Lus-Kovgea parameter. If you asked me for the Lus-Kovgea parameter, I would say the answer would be 31.36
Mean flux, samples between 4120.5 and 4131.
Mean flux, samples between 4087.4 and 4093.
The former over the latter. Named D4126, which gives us 0.97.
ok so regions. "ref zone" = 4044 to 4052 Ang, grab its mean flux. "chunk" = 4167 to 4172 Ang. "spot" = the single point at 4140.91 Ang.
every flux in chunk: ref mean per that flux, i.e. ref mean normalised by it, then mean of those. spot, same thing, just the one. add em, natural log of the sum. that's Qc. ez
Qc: 0.71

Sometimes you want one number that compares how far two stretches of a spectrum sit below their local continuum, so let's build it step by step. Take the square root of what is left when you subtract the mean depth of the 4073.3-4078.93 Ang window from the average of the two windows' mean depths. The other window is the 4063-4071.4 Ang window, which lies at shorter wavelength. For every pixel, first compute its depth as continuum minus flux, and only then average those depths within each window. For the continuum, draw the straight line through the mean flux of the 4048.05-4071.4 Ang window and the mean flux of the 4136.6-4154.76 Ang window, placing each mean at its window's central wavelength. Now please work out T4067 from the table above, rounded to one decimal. 1.2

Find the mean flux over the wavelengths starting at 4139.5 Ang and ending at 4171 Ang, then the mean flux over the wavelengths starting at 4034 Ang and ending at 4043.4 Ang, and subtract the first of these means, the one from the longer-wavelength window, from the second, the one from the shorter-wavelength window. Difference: 1.8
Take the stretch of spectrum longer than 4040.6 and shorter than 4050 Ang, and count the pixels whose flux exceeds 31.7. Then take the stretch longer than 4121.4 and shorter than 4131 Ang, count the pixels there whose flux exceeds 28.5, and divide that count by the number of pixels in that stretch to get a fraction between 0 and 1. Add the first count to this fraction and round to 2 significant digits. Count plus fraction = 3.9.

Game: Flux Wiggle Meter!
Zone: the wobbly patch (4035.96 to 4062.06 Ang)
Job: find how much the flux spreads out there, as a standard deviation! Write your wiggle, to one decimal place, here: 3.2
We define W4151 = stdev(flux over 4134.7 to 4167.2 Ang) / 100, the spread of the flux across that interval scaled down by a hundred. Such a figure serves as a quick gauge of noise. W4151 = 0.027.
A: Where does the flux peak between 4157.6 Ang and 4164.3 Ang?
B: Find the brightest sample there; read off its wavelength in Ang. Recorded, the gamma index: 4160.98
